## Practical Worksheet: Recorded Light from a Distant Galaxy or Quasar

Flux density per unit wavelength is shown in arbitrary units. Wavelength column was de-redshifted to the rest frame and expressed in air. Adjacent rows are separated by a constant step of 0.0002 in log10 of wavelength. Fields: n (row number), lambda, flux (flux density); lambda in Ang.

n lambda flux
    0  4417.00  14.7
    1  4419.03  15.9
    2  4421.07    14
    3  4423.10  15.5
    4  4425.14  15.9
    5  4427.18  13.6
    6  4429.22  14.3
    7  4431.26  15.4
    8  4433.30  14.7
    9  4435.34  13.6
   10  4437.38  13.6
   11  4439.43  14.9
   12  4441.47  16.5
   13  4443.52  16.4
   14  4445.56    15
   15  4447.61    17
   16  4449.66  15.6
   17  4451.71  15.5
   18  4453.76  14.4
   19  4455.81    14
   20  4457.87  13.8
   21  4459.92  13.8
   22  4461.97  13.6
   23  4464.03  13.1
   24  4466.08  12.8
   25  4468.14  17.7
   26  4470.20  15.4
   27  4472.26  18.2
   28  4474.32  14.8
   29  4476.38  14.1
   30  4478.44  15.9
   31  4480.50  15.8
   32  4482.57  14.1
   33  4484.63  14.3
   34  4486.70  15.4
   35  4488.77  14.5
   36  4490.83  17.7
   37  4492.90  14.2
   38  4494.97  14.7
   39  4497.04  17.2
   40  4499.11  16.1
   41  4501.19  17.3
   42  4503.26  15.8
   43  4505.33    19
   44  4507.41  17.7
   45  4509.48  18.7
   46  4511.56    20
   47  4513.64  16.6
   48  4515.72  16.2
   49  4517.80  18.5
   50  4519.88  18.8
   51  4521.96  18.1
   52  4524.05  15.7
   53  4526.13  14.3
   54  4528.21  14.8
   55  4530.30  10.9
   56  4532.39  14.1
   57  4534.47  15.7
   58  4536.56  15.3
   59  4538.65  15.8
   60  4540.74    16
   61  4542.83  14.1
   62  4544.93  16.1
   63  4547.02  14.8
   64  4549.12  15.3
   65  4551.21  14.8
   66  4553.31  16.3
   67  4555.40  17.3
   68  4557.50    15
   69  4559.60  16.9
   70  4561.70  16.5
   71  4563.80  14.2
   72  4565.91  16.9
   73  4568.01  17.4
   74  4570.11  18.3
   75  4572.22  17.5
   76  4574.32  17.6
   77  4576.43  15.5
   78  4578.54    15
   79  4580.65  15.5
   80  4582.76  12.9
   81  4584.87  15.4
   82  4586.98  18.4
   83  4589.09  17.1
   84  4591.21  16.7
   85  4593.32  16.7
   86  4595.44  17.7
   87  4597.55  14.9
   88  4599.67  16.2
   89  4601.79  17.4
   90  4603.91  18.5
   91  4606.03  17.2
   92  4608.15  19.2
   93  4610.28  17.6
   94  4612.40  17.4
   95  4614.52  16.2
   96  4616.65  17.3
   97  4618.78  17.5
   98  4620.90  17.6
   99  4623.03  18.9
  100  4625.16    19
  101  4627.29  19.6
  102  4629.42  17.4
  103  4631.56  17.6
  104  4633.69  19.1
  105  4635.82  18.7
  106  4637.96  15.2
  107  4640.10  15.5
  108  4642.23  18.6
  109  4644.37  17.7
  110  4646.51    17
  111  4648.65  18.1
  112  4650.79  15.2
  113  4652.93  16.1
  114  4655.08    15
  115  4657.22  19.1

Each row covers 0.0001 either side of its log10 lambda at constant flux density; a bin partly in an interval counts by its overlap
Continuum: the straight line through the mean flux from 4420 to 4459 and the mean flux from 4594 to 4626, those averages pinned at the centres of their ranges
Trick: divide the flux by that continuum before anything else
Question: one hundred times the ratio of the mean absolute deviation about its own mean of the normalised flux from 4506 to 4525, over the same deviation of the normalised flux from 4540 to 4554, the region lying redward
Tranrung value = 168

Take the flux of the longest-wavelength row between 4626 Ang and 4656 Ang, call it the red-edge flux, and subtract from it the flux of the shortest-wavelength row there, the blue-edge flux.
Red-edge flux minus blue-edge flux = -4.6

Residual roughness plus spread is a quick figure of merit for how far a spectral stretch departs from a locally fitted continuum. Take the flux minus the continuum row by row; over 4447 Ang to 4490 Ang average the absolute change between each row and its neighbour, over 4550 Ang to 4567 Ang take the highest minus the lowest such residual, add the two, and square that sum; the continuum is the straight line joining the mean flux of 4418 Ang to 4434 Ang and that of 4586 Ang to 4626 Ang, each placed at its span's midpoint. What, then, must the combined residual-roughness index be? 20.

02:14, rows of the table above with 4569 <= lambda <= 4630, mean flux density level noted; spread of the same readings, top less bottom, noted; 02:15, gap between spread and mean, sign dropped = 10.4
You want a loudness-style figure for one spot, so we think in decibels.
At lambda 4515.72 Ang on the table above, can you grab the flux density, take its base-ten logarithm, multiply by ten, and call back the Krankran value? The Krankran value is 12.1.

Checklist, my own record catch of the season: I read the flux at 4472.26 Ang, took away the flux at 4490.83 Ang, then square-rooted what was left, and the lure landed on 0.71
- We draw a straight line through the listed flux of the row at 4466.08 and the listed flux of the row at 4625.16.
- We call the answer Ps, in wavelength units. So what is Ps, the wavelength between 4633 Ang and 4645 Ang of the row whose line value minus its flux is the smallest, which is 4633.69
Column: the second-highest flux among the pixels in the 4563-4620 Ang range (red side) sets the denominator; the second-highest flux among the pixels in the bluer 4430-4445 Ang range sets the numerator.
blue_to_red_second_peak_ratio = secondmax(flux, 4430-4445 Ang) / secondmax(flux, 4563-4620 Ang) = 0.89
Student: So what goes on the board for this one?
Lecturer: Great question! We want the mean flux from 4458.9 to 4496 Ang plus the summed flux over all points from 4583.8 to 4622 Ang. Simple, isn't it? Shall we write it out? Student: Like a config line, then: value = 324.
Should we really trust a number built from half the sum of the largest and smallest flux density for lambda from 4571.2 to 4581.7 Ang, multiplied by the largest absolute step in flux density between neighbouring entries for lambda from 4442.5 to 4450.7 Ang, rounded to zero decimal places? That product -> 33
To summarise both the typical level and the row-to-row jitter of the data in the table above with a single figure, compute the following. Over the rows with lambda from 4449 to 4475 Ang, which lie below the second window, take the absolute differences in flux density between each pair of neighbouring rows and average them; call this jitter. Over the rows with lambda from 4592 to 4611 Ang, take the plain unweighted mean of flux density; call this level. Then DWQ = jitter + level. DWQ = 18.6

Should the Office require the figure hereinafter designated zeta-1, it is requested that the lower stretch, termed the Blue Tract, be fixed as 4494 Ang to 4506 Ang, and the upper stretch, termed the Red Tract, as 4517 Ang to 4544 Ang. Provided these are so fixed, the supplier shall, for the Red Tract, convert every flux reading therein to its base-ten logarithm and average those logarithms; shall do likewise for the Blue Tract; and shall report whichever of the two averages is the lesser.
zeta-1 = 1.19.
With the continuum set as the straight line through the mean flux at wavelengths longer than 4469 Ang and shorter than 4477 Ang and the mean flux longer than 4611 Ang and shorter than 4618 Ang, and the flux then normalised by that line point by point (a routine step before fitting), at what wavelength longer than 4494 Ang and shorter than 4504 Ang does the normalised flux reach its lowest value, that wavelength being 4494.97 Ang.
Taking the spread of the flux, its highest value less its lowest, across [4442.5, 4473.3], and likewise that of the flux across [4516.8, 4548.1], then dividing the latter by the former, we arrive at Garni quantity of 1.46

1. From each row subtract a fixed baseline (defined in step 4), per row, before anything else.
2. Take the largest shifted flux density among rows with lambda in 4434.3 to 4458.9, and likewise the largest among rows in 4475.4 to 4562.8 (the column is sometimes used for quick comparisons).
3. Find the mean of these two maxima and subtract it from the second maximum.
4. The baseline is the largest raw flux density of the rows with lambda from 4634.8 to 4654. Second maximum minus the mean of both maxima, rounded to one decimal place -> 1.5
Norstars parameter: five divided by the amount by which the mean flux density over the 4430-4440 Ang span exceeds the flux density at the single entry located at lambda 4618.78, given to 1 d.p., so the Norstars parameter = -1.6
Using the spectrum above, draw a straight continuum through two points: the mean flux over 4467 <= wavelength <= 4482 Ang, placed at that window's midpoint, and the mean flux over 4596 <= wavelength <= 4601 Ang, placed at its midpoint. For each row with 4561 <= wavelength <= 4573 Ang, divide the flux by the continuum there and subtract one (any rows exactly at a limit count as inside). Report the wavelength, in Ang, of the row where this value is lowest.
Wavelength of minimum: 4563.80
